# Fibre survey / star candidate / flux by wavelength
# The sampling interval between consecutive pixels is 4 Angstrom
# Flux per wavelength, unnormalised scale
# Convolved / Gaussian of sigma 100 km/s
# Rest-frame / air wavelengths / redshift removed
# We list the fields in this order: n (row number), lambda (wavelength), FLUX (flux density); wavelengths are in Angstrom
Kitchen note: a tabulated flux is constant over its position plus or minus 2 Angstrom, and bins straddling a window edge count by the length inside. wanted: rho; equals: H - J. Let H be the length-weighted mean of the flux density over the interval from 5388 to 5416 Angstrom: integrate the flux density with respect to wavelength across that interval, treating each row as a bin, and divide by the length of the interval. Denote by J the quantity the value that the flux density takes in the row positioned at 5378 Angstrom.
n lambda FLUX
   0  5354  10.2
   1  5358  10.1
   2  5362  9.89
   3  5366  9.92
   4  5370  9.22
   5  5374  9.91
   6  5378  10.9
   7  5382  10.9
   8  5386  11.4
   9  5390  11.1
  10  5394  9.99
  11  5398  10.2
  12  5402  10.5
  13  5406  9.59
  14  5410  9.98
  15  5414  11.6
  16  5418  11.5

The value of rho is -0.48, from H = 10.4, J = 10.9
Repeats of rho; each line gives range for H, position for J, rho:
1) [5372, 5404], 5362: 0.72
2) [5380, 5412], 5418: -1.04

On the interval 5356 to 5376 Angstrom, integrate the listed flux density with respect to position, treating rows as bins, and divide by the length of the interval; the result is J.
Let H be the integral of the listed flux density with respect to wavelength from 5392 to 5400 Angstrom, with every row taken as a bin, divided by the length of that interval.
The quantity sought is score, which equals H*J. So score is 99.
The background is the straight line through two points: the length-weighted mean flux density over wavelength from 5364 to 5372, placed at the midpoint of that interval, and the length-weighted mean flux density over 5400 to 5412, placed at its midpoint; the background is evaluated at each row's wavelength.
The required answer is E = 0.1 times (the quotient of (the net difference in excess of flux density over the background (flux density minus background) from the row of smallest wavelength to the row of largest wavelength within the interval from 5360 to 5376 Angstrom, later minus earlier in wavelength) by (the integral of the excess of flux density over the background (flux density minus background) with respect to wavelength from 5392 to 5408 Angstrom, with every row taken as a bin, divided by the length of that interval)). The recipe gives -0.10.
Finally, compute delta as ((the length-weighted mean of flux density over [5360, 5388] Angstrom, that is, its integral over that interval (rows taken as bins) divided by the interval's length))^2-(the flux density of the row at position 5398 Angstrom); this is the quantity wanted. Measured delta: 96.0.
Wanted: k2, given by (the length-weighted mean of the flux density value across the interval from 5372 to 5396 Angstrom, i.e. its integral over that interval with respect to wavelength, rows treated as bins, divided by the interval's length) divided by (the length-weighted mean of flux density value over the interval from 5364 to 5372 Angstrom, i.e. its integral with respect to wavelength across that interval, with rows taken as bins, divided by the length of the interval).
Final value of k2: 1.12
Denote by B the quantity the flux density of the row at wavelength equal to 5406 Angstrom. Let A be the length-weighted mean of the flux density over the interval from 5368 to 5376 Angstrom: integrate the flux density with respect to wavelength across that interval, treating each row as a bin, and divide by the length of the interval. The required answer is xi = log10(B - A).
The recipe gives -1.60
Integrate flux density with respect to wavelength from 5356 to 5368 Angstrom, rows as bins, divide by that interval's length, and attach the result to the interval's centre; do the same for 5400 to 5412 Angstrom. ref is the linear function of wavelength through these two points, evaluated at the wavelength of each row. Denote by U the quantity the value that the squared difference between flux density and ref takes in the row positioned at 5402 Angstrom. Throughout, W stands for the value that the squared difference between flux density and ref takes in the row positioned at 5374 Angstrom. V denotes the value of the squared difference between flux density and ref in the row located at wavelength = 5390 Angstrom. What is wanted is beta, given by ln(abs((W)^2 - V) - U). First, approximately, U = 0.232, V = 1.20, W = 0.006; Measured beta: 0.0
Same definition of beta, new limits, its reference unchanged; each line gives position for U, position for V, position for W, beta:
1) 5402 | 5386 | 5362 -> 0.5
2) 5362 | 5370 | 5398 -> -0.6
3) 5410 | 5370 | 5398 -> -0.6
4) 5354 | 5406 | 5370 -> -2.4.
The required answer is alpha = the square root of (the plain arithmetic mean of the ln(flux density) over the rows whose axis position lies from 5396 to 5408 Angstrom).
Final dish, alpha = 1.52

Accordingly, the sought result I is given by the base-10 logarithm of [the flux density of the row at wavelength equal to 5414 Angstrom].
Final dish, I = 1.06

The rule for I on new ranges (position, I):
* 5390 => 1.05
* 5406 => 0.98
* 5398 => 1.01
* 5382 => 1.04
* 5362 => 1.00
